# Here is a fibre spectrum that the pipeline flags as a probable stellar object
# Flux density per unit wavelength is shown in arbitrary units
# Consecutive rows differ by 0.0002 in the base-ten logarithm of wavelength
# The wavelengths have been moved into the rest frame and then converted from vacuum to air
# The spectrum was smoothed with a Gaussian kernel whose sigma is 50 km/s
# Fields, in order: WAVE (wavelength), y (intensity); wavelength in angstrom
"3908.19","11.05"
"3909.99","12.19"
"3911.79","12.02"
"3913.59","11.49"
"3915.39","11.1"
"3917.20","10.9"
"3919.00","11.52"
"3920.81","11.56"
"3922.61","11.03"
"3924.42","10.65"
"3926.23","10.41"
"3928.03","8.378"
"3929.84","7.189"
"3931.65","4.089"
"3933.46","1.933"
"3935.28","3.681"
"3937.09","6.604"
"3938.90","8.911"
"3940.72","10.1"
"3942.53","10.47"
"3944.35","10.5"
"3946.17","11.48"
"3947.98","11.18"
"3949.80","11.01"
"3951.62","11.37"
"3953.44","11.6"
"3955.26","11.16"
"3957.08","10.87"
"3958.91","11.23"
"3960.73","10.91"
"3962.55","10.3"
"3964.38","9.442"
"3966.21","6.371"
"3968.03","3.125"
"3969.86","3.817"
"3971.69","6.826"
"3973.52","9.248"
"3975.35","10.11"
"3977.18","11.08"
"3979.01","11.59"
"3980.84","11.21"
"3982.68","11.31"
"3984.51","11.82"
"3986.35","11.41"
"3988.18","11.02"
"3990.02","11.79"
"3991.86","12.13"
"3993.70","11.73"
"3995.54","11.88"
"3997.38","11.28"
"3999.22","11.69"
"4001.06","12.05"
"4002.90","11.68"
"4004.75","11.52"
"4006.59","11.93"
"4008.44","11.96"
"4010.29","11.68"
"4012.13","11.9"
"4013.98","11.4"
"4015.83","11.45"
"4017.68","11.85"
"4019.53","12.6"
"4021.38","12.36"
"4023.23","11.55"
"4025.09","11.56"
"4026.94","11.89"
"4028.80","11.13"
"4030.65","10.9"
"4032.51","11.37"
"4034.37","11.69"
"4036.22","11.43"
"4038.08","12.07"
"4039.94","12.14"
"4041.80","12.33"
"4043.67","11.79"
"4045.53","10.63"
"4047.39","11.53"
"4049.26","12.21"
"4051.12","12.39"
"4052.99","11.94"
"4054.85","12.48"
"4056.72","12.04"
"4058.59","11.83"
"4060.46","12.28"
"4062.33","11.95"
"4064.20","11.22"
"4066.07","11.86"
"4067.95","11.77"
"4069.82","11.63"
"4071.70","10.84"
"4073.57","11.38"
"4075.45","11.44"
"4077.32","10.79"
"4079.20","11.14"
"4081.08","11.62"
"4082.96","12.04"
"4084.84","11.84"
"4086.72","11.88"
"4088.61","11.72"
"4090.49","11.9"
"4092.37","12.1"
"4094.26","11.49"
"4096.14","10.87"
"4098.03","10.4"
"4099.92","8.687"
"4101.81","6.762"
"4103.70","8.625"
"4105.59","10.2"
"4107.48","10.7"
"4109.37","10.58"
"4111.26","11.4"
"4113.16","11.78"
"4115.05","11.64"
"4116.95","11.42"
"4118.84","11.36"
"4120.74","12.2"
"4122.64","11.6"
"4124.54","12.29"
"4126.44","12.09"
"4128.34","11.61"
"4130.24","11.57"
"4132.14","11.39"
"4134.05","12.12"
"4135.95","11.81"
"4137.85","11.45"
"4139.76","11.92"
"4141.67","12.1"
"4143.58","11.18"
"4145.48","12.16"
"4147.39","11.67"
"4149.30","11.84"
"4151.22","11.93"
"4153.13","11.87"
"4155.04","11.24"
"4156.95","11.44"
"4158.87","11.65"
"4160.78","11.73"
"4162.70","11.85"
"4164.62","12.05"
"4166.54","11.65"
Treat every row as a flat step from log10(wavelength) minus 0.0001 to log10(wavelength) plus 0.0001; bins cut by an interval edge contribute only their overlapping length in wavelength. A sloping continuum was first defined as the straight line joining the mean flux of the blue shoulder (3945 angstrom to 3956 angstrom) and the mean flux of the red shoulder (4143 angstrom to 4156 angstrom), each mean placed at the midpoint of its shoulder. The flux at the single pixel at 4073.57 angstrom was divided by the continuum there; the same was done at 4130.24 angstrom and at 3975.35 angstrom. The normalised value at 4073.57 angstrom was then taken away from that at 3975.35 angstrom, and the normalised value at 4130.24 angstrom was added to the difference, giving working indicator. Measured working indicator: 0.90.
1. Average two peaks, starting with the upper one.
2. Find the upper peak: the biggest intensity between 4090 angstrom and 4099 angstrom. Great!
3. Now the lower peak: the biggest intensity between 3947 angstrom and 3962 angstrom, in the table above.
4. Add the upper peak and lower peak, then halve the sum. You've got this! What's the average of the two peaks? 11.85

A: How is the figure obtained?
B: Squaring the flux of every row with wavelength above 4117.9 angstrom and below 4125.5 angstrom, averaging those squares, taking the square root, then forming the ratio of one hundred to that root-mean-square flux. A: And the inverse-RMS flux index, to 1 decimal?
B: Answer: 8.4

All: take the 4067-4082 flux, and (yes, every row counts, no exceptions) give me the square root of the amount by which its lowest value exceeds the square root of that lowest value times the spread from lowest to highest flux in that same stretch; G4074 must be 2.75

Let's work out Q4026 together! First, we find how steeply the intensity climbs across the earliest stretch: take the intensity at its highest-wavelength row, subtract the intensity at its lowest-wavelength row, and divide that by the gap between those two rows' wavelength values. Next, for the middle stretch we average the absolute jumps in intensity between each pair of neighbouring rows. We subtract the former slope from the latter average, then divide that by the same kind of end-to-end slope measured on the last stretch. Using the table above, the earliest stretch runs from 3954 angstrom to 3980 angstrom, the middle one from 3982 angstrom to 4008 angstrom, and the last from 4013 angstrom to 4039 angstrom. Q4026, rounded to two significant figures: 14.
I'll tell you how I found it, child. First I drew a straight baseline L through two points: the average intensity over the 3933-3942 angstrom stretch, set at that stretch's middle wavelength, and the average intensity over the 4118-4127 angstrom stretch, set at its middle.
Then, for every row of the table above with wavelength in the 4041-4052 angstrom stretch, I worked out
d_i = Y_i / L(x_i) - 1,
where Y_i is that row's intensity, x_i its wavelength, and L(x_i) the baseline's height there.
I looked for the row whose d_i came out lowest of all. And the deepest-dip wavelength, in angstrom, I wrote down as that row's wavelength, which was 4045.53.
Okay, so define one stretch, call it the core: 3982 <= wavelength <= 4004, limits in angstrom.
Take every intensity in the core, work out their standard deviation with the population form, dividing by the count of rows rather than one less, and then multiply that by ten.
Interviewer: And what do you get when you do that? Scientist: 3.2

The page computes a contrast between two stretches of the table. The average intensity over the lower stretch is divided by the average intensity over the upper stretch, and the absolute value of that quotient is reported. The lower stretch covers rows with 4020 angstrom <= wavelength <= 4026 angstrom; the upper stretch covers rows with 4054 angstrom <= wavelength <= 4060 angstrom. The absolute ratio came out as 0.98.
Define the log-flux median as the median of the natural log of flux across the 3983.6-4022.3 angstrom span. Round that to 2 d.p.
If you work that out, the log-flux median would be 2.47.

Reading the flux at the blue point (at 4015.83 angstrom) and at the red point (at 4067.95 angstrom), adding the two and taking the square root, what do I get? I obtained 4.82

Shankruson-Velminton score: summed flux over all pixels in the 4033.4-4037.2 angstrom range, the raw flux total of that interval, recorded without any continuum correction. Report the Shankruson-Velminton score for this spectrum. 23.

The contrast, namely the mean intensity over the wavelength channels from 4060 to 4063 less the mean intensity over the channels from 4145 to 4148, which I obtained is 0.2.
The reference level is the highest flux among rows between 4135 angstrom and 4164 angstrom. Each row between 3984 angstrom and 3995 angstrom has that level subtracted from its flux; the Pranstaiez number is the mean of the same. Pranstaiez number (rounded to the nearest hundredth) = -0.51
